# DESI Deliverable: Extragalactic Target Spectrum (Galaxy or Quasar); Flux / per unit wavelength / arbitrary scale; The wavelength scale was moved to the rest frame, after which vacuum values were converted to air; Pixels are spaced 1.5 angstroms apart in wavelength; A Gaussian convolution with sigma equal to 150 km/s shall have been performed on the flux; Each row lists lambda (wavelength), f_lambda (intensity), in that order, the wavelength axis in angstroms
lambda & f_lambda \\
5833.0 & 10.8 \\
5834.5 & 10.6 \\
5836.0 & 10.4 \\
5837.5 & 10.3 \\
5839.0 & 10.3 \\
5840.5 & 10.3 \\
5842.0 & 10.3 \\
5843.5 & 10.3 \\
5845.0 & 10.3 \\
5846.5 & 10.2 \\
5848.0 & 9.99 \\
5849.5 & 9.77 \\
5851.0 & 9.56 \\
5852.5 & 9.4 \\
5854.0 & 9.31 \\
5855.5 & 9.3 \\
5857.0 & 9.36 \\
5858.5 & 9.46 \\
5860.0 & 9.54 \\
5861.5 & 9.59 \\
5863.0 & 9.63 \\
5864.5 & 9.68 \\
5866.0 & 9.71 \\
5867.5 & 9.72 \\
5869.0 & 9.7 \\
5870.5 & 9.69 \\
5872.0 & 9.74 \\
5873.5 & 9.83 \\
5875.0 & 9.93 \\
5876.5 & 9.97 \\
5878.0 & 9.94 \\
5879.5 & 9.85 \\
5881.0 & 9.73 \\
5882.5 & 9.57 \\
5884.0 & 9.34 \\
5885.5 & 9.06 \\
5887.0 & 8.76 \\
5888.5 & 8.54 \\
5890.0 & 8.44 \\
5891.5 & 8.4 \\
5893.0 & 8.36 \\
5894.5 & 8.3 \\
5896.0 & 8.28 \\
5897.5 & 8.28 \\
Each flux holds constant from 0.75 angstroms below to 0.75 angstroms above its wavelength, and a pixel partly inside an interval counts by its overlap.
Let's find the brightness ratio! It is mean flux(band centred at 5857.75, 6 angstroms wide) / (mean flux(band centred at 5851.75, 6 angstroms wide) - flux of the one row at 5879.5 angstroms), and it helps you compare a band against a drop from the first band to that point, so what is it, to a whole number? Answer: -28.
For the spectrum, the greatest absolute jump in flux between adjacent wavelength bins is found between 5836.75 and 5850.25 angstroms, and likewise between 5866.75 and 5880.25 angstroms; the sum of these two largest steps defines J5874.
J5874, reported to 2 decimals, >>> 0.32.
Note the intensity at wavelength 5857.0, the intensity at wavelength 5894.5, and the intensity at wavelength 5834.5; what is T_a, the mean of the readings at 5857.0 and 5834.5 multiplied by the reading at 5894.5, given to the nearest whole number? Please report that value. 83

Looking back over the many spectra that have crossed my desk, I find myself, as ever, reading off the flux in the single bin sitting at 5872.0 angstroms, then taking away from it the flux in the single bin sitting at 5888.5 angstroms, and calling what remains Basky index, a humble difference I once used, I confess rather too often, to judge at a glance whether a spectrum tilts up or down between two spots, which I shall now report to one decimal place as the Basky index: 1.2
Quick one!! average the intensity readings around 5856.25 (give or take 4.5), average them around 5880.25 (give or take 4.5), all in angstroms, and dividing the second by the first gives 1.04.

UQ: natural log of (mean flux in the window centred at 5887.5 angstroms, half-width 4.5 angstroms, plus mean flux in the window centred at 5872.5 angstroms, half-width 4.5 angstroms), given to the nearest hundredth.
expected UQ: 2.92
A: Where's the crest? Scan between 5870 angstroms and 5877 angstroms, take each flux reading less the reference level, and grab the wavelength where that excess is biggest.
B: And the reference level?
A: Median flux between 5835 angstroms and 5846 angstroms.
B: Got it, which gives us 5876.5 angstroms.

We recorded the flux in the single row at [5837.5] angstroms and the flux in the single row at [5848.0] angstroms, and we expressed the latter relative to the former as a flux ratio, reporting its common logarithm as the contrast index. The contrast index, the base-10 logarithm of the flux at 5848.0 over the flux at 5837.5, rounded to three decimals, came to -0.013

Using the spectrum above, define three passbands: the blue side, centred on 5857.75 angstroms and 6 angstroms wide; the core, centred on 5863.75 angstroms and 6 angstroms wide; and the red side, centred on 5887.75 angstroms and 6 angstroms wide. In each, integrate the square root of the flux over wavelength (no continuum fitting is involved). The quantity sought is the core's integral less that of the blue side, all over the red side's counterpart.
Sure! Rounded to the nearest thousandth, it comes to 0.013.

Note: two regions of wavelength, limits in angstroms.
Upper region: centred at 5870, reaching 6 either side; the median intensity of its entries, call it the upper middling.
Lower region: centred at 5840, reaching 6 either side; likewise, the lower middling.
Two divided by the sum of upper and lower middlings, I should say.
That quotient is 0.100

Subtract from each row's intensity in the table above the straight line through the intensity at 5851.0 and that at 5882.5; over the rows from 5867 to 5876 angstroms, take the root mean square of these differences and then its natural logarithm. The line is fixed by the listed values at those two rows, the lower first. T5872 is -1.5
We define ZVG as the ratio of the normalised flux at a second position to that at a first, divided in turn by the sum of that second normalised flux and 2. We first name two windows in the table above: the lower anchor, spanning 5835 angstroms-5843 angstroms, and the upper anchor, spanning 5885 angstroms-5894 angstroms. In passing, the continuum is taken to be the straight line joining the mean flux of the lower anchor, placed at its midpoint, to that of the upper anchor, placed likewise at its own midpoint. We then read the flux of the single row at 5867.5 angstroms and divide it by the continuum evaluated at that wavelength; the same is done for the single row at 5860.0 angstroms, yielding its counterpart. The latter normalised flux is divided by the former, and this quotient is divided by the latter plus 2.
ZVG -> 0.319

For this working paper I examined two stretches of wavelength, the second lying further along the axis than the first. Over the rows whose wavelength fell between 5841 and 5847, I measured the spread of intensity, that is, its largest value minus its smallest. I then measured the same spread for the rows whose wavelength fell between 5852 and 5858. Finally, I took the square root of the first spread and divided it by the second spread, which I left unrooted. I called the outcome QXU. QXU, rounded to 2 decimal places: 3.16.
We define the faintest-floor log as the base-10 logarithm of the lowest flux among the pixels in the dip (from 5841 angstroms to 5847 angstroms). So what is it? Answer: 1.01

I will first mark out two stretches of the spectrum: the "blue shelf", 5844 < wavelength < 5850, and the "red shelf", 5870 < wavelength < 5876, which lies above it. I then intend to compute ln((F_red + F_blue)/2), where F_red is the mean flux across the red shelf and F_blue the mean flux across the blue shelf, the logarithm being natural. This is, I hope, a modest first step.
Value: 2.30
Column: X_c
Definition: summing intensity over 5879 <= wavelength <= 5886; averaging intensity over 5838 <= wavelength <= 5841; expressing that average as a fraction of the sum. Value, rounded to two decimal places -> 0.22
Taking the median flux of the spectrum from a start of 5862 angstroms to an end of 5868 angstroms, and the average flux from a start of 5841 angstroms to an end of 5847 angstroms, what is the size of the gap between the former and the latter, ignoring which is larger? 0.58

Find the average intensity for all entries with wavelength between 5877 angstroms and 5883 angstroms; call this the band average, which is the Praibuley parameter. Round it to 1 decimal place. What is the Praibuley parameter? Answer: 9.8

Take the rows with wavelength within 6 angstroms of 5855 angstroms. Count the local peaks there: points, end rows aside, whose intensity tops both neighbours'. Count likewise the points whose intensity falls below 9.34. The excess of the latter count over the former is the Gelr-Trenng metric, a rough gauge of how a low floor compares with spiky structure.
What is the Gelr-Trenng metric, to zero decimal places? 2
